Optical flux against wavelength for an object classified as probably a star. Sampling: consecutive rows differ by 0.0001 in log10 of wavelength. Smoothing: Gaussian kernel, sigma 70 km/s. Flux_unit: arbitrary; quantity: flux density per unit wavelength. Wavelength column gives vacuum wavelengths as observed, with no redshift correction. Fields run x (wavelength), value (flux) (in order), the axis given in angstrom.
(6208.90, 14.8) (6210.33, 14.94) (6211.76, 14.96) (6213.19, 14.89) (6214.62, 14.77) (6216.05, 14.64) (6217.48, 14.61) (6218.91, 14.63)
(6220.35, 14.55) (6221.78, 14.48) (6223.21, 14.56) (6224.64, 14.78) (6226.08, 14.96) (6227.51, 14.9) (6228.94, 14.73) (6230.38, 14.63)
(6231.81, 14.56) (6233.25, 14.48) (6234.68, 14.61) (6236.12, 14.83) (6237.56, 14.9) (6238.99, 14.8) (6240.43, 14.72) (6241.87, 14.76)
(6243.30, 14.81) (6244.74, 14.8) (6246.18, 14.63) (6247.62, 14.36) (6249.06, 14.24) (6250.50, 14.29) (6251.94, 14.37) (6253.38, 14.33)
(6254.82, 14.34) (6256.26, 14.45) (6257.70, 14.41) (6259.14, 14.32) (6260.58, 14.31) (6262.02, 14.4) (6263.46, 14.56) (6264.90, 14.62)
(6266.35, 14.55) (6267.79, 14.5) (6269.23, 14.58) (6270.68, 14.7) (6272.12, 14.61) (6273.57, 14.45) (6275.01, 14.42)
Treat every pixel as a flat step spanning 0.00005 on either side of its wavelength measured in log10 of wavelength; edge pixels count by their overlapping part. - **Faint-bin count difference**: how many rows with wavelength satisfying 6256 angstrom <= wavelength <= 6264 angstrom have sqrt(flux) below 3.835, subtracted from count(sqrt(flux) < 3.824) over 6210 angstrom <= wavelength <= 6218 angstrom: -5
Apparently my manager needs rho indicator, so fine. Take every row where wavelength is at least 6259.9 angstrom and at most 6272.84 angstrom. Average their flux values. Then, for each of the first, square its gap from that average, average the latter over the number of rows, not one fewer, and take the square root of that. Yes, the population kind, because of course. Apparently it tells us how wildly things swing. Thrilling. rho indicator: 0.11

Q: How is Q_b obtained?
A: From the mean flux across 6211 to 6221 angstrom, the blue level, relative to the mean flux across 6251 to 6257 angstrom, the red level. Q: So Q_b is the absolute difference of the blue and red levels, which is 0.35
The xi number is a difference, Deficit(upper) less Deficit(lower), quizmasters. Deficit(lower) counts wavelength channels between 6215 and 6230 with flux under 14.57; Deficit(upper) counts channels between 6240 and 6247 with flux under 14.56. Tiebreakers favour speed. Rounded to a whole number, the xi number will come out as -3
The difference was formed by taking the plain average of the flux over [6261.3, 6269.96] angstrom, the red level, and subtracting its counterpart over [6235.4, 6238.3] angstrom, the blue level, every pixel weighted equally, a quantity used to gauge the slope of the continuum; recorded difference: -0.33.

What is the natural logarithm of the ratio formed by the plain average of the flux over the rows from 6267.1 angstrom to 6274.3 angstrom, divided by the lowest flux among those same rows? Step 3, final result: 0.008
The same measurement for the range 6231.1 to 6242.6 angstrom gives 0.016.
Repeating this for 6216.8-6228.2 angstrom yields 0.014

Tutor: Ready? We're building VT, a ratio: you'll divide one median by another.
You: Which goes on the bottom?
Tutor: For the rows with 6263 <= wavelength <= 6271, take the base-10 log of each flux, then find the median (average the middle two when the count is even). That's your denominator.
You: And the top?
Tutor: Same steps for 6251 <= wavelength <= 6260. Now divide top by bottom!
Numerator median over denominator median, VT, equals 0.99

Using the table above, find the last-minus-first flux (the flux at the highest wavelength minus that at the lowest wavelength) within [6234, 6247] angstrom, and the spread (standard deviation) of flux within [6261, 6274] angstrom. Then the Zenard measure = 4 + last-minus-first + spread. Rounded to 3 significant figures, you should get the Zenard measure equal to 4.11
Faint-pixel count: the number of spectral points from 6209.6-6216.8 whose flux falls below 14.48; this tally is 0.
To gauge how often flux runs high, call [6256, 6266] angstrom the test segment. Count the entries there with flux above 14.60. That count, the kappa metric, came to 1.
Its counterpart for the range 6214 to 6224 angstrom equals 4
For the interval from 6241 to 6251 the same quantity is 4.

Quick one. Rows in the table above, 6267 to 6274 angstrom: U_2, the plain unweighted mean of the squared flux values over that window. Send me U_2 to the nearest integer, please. 212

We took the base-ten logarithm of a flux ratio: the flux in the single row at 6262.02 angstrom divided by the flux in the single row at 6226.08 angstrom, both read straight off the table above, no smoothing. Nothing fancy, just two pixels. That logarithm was -0.017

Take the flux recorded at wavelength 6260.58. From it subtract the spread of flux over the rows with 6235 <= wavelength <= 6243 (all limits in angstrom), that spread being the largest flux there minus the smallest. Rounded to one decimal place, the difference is 14.1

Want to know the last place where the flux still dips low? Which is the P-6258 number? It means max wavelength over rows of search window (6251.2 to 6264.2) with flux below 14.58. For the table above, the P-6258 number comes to 6263.46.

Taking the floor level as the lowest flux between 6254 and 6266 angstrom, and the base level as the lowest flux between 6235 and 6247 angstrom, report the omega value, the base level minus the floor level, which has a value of 0.32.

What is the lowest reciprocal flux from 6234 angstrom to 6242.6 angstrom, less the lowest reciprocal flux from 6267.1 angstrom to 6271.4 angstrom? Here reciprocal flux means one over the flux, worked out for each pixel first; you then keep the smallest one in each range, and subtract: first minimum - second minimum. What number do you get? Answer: -0.0009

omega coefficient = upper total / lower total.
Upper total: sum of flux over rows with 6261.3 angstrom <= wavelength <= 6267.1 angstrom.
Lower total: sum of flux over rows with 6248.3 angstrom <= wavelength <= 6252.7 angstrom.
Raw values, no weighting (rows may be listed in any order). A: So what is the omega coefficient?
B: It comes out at 1.4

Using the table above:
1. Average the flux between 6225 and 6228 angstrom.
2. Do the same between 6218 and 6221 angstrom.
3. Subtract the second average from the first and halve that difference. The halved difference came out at 0.17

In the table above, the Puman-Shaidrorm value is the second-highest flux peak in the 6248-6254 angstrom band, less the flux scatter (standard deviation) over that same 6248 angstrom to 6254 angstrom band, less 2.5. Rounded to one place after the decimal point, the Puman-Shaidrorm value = 11.8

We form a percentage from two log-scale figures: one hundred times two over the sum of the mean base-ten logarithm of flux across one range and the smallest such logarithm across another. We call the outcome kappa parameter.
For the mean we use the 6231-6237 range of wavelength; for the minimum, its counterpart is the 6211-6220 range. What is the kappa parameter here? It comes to 85.9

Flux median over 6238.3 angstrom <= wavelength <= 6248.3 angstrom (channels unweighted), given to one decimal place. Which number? 14.8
